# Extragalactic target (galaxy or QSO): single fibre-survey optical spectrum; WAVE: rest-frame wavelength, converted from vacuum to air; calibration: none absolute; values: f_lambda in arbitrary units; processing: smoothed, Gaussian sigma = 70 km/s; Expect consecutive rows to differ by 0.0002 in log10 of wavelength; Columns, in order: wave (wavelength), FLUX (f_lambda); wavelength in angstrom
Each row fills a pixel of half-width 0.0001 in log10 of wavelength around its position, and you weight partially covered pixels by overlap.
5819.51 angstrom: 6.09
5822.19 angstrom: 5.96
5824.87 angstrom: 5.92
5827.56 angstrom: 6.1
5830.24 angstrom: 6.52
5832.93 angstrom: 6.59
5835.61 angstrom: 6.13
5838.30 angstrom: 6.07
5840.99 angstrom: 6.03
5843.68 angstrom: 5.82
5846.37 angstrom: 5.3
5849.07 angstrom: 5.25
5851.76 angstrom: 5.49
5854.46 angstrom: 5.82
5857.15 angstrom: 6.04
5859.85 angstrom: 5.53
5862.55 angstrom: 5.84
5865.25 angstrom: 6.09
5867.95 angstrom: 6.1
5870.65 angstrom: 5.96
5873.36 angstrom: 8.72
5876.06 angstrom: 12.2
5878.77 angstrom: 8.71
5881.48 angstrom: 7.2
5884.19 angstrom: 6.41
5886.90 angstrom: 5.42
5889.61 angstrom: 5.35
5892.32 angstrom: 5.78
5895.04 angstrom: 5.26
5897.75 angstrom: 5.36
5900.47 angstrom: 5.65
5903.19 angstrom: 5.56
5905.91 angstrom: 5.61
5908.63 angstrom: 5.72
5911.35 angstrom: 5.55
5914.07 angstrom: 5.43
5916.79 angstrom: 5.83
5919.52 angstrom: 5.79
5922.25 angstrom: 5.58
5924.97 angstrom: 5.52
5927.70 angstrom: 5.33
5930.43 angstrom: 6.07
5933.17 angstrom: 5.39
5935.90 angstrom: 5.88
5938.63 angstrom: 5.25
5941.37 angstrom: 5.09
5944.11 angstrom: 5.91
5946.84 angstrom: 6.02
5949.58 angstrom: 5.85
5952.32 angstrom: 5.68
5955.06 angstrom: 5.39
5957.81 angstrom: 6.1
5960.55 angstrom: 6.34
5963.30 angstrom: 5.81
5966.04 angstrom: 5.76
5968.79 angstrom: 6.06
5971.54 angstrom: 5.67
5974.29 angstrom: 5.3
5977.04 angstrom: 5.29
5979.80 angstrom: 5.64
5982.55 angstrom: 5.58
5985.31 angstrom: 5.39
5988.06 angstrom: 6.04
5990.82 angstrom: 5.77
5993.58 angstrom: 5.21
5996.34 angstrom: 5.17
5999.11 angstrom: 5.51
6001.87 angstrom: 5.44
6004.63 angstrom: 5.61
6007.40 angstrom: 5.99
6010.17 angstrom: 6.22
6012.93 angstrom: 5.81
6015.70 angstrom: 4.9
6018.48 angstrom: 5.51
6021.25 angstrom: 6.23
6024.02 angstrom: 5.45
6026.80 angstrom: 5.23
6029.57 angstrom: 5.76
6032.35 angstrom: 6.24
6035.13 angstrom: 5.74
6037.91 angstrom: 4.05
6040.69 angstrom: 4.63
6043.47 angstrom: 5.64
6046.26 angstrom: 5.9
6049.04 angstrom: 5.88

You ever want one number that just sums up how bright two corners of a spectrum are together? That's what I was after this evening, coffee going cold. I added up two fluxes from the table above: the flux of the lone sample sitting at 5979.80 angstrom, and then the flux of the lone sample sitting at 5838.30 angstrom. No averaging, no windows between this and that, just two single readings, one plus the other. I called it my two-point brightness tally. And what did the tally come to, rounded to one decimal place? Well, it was 11.7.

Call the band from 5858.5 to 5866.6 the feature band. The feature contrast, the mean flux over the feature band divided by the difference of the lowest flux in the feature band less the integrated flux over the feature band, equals -0.140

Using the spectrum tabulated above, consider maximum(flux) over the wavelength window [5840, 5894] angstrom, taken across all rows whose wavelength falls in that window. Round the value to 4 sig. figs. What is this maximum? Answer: 12.20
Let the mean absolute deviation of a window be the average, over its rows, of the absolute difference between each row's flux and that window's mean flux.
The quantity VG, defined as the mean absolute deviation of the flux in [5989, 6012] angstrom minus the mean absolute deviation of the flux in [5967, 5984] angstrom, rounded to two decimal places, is 0.08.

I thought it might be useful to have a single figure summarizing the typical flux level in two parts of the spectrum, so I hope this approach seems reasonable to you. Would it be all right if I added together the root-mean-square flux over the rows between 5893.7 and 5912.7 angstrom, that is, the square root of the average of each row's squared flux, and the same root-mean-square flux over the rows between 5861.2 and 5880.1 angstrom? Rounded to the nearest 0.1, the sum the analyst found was 13.5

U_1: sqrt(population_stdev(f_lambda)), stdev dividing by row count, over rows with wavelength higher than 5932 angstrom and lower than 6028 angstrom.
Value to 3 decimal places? 0.594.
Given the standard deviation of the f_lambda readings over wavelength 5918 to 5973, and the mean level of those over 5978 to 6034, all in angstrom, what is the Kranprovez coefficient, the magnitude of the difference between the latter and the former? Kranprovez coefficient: 5.3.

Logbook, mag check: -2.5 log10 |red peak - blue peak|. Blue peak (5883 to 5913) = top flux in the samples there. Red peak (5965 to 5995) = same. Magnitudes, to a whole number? 1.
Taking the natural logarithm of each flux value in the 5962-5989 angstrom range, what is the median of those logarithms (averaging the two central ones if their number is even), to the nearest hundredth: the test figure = 1.73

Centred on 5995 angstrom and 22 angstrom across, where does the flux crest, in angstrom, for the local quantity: 5988.06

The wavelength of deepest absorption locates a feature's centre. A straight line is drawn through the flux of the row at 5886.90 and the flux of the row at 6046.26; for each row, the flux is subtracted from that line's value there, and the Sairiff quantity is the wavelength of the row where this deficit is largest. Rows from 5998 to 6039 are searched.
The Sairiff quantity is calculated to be 6037.91 angstrom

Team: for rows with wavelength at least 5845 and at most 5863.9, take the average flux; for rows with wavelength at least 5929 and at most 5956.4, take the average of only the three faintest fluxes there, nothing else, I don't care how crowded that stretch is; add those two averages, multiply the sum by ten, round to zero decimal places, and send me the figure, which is 109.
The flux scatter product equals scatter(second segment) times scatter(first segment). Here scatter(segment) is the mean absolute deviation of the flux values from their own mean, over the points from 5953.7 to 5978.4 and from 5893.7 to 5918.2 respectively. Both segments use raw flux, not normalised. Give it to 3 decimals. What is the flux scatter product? 0.040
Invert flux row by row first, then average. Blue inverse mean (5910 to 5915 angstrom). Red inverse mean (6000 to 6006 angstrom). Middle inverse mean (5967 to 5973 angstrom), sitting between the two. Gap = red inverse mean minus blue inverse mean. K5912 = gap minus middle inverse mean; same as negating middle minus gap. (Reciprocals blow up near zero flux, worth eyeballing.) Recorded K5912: -0.172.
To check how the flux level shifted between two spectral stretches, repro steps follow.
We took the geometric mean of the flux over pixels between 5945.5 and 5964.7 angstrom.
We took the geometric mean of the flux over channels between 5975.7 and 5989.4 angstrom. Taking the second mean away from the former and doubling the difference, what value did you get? 0.59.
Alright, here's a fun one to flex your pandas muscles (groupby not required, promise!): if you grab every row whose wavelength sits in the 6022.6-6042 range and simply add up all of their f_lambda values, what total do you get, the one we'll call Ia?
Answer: 37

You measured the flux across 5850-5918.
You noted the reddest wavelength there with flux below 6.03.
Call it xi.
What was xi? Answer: 5916.79 angstrom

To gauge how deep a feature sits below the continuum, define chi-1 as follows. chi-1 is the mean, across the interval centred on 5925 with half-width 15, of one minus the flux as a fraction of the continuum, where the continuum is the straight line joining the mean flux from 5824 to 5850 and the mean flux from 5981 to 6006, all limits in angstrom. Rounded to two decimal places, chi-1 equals 0.02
